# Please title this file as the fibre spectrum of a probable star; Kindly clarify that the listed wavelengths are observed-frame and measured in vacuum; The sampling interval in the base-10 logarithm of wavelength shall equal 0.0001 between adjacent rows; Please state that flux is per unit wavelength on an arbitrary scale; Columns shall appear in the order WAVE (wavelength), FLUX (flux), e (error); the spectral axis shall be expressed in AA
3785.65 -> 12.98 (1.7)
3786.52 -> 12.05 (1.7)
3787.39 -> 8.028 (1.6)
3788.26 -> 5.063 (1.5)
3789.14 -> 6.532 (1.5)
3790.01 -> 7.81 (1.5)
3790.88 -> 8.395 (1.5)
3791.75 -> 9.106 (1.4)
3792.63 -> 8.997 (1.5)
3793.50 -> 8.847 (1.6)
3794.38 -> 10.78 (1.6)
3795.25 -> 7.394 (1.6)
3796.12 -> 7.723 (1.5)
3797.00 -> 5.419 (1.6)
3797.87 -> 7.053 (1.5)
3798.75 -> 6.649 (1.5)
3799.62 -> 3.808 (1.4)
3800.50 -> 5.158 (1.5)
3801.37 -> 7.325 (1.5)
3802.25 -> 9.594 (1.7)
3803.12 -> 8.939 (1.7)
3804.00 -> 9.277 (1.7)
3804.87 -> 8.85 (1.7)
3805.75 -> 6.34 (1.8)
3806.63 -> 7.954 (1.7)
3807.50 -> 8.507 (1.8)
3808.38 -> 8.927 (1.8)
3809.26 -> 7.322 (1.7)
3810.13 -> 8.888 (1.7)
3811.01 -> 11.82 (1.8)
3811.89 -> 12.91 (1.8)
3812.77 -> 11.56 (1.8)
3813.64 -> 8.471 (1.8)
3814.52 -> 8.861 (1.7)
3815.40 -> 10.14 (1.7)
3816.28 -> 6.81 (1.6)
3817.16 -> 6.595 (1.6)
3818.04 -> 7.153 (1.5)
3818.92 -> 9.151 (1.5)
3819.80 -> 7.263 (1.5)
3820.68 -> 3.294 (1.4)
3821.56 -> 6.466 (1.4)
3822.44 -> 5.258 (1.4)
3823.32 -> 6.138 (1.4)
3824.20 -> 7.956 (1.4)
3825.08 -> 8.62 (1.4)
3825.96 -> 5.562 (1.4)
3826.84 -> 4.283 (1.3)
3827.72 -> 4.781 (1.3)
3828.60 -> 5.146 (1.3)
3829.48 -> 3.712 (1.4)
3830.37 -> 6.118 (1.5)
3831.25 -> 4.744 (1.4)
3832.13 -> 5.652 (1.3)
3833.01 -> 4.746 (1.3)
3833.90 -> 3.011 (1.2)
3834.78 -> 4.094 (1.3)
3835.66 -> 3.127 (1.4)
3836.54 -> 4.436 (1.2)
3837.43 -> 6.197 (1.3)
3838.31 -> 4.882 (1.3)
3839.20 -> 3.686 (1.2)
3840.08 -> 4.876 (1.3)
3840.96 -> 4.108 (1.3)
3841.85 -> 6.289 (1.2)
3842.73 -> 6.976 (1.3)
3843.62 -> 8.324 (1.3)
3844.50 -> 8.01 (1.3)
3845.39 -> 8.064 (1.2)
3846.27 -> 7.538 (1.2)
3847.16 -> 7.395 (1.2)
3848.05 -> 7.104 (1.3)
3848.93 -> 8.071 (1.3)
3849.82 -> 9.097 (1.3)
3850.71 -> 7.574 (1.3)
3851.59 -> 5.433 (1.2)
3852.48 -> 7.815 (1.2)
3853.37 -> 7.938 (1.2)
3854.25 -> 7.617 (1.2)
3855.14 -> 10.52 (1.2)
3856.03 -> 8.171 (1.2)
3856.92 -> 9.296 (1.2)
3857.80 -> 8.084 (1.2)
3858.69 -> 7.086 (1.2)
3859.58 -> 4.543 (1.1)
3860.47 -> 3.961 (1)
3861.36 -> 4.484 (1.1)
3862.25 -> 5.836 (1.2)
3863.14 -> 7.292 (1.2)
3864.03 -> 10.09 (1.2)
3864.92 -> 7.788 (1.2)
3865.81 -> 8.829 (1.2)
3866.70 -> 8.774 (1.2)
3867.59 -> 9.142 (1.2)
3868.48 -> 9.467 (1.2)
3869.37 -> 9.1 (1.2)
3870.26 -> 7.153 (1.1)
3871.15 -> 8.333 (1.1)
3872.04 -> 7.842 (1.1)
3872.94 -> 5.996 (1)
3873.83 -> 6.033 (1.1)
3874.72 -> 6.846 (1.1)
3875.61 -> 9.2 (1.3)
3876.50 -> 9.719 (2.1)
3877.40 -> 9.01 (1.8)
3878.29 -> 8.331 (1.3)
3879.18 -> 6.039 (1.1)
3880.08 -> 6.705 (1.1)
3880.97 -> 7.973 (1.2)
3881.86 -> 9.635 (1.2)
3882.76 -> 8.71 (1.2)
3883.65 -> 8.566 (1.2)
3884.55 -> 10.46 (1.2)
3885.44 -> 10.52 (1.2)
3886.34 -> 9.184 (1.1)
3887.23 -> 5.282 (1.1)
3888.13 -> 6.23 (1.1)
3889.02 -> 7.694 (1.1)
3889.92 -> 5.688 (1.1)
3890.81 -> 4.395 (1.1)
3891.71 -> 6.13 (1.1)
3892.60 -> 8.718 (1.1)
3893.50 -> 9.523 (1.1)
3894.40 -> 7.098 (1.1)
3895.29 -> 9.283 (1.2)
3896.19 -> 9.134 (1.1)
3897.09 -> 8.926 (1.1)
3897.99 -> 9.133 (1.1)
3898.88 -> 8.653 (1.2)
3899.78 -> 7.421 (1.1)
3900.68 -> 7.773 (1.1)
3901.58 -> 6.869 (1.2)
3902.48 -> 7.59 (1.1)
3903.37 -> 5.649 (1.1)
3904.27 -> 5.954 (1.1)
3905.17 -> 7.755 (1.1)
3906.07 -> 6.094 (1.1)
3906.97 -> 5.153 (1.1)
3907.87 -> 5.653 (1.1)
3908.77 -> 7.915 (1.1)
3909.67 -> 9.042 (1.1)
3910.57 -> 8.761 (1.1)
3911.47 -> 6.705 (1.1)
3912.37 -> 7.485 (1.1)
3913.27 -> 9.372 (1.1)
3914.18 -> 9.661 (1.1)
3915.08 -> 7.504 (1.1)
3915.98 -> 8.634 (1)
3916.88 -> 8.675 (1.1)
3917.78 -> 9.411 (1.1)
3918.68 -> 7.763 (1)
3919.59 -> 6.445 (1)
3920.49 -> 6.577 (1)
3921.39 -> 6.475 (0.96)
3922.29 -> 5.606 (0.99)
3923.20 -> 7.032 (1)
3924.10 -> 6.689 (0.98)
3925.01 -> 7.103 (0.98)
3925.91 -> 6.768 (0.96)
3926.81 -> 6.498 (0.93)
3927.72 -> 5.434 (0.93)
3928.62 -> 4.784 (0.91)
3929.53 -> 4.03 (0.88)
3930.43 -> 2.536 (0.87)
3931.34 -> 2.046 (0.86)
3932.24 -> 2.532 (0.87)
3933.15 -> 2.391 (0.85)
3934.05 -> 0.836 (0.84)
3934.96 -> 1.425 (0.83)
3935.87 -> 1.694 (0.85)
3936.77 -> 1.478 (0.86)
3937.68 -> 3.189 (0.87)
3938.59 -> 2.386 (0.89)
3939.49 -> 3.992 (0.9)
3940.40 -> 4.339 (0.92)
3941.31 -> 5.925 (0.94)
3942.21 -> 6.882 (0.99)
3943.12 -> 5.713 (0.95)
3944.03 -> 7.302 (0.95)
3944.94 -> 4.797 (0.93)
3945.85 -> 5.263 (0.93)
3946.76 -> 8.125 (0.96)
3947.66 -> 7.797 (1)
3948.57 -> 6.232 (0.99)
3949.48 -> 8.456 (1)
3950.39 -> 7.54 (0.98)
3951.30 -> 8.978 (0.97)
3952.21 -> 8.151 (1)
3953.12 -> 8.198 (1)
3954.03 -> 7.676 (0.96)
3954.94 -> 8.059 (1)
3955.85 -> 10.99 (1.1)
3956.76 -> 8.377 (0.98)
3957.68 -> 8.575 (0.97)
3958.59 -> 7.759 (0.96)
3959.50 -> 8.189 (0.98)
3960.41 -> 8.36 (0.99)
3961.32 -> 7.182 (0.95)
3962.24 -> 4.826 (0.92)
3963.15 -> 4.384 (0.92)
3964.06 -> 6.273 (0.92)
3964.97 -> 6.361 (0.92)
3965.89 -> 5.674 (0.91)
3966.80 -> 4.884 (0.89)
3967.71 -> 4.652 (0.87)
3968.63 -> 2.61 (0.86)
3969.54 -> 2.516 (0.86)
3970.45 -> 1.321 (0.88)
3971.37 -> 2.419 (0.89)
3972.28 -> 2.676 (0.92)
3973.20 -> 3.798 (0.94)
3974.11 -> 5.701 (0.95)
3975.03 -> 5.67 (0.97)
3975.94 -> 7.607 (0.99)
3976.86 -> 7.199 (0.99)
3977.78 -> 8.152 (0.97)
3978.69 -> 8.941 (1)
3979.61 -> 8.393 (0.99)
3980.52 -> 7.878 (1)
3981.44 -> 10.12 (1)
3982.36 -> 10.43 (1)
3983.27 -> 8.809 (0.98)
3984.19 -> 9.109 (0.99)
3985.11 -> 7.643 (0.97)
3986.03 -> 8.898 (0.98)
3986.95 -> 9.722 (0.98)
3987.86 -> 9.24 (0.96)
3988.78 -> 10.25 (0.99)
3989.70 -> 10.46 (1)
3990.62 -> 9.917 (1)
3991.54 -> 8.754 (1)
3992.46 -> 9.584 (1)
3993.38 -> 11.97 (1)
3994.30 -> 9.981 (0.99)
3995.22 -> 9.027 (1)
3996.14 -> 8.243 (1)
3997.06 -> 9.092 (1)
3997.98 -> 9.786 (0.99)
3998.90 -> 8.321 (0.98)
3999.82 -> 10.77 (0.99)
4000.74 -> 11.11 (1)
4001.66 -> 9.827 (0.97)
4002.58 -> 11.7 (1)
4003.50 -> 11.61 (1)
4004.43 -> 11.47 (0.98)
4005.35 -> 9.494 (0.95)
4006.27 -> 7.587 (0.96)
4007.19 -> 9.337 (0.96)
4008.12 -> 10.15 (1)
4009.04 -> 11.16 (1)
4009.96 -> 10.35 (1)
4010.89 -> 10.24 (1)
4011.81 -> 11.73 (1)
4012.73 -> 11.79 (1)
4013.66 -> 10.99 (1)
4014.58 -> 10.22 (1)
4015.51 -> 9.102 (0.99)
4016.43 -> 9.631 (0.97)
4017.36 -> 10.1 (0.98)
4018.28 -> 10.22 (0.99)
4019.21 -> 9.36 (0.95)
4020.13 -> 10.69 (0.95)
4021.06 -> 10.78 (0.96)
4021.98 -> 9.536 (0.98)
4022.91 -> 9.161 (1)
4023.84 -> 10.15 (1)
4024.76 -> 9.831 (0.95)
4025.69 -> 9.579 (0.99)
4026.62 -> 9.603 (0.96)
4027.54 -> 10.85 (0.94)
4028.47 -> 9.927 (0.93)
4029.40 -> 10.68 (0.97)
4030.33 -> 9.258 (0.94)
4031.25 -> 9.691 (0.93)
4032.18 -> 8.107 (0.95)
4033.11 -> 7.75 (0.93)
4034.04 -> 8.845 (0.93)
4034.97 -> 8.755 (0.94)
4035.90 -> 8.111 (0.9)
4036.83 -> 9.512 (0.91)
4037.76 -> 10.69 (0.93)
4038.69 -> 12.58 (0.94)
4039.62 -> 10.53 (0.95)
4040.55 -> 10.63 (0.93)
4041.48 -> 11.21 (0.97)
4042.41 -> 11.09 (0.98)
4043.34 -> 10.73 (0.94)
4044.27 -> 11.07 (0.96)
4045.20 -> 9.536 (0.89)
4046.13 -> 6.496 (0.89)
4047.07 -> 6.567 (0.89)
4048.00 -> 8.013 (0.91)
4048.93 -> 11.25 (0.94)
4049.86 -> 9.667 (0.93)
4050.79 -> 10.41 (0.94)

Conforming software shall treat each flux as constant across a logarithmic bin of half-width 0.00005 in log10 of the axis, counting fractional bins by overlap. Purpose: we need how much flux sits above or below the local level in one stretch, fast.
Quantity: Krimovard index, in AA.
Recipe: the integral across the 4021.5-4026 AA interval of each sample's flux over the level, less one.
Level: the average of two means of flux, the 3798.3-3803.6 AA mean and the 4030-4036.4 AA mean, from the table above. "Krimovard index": 1.1 AA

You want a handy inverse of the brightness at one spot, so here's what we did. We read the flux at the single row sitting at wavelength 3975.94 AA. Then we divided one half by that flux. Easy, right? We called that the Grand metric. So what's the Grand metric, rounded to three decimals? 0.066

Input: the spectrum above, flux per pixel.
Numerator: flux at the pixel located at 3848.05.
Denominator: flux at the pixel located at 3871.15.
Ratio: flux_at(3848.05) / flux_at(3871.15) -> 0.85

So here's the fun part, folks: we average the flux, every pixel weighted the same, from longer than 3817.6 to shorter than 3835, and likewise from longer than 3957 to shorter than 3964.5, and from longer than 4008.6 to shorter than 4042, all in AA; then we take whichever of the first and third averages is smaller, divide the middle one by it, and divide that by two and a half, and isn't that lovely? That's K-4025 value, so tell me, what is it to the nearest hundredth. 0.49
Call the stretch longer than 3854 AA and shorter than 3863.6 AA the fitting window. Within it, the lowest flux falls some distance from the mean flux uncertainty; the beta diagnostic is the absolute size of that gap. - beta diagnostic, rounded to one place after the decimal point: 2.8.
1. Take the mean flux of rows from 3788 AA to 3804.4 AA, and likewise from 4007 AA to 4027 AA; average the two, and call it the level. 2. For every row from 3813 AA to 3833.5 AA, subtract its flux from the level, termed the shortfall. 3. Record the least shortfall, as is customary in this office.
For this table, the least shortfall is -1.3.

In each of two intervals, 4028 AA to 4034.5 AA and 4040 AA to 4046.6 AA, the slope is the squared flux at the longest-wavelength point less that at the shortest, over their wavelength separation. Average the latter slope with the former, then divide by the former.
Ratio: 2.2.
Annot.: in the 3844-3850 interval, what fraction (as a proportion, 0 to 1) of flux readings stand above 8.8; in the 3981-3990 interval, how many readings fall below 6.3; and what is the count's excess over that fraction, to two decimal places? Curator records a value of -0.14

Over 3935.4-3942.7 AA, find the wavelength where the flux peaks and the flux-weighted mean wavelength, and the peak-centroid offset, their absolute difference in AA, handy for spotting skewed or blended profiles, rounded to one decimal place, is 2.2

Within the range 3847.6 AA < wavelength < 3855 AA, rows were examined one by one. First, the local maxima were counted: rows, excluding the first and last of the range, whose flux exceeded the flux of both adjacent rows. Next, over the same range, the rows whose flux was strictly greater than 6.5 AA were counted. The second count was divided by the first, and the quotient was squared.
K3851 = 12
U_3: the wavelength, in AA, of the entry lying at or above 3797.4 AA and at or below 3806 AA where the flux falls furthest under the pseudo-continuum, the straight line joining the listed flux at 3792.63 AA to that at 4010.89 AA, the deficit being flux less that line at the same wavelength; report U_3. 3799.62 AA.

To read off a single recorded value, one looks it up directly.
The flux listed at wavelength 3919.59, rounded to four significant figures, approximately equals 6.445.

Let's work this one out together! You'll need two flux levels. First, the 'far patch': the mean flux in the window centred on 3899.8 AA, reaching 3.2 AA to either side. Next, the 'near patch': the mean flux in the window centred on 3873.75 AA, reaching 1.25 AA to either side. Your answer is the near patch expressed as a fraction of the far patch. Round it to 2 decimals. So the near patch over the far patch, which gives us 0.78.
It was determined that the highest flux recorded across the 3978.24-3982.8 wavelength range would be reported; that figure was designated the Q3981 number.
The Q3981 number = 10.43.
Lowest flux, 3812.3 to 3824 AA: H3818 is 3.294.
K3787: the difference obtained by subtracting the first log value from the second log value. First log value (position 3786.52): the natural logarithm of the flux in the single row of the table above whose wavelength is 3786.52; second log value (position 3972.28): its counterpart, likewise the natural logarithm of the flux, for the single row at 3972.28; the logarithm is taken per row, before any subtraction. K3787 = -1.5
